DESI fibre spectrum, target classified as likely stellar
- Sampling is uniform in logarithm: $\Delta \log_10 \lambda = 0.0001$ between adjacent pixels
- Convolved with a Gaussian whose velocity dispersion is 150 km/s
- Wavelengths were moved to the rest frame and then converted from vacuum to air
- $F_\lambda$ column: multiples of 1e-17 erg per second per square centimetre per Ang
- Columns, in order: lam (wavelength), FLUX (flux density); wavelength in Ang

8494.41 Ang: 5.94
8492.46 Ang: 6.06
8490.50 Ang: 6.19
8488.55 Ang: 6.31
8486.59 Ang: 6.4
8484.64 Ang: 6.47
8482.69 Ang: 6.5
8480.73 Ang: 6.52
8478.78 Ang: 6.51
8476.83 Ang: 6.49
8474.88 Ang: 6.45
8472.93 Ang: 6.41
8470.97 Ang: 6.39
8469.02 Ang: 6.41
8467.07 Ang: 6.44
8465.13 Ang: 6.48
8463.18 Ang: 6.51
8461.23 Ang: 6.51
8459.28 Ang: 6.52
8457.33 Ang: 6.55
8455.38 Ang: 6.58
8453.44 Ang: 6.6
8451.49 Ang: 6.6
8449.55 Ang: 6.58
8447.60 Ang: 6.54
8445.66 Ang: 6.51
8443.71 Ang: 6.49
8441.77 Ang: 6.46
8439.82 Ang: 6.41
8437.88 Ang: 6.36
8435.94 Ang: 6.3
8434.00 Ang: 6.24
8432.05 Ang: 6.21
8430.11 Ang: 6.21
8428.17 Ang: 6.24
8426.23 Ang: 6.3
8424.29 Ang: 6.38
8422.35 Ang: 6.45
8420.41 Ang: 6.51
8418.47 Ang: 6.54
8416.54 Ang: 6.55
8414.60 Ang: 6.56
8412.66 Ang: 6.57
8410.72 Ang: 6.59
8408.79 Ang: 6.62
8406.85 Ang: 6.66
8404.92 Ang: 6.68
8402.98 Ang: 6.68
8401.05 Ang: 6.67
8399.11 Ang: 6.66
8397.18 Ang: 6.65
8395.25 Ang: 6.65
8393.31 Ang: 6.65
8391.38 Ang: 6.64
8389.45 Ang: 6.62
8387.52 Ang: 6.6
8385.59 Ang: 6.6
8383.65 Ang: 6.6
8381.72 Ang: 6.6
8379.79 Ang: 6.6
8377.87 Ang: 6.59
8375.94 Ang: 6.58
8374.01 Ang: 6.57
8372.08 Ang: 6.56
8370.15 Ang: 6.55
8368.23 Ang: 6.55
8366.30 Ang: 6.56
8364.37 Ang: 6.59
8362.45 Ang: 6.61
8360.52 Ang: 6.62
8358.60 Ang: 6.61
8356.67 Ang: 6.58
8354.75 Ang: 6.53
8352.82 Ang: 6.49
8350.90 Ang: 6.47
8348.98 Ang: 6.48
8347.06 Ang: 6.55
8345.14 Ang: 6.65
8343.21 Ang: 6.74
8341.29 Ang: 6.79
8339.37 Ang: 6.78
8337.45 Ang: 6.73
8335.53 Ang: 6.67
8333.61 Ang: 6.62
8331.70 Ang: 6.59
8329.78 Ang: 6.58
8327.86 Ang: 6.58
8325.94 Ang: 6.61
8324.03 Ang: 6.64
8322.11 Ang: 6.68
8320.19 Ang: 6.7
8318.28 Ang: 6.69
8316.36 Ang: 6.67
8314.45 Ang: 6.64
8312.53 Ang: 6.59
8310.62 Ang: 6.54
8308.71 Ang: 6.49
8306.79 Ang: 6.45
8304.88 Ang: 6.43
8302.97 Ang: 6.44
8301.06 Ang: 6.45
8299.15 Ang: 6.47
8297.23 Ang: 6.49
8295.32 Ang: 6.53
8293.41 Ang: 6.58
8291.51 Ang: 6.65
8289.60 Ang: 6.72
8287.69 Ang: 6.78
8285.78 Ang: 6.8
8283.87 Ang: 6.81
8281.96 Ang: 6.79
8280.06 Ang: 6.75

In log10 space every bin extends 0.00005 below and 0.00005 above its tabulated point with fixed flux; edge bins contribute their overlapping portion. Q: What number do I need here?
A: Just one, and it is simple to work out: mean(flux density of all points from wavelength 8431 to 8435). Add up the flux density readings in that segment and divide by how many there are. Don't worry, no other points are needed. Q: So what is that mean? 6.22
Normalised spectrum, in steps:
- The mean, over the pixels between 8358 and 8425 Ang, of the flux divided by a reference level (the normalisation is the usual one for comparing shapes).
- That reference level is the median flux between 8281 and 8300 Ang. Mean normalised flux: 0.986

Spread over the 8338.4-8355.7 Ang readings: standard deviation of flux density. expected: 0.13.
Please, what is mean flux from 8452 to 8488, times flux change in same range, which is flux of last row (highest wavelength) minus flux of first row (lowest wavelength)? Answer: -1.3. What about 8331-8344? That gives 1.0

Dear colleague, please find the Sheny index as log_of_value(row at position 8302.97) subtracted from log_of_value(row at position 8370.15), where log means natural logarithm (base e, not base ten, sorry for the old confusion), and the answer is 0.017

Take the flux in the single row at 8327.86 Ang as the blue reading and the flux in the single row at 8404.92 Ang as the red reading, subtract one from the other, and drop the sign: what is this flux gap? 0.10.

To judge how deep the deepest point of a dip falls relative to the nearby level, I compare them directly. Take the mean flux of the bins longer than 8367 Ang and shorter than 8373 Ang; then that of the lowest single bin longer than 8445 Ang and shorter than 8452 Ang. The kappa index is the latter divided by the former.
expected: 0.99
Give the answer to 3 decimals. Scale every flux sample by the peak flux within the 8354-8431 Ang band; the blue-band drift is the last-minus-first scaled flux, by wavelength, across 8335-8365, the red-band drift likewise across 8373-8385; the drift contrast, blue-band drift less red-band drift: -0.016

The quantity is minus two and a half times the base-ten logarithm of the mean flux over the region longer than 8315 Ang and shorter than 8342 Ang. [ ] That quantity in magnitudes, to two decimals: -2.06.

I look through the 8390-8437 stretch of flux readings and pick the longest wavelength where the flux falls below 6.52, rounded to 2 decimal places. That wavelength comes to 8435.94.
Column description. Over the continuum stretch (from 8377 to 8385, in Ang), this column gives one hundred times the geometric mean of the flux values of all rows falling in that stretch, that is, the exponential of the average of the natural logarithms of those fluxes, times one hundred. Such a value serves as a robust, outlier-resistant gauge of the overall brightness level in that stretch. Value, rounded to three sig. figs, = 660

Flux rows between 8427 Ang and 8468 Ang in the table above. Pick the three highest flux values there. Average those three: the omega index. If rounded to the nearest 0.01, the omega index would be 6.59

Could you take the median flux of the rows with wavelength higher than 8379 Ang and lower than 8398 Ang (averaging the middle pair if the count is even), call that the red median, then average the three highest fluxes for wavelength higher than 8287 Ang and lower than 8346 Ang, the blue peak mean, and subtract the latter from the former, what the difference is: -0.17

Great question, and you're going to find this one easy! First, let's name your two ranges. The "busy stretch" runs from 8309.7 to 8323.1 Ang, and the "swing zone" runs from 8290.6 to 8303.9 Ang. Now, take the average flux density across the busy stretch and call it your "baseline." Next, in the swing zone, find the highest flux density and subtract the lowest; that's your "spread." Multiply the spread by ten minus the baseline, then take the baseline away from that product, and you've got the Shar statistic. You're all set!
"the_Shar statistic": -5.94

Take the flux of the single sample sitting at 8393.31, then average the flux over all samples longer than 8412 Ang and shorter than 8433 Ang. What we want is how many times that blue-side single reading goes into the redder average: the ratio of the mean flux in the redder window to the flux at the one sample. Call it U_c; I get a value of 0.964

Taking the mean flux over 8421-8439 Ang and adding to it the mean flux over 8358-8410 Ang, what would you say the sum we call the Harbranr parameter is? 12.9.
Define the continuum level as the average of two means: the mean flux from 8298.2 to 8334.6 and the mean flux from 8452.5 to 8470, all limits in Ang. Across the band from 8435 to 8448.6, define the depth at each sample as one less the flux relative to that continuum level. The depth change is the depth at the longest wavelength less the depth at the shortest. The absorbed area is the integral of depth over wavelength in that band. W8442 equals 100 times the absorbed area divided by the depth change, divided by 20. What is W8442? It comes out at -29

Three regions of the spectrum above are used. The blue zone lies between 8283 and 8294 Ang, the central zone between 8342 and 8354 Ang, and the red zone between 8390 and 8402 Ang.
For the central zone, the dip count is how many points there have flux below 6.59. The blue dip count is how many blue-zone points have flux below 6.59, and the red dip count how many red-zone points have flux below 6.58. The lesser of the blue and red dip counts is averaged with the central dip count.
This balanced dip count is 2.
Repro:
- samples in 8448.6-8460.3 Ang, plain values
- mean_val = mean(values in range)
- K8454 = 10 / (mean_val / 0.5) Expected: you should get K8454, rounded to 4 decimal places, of 0.7608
